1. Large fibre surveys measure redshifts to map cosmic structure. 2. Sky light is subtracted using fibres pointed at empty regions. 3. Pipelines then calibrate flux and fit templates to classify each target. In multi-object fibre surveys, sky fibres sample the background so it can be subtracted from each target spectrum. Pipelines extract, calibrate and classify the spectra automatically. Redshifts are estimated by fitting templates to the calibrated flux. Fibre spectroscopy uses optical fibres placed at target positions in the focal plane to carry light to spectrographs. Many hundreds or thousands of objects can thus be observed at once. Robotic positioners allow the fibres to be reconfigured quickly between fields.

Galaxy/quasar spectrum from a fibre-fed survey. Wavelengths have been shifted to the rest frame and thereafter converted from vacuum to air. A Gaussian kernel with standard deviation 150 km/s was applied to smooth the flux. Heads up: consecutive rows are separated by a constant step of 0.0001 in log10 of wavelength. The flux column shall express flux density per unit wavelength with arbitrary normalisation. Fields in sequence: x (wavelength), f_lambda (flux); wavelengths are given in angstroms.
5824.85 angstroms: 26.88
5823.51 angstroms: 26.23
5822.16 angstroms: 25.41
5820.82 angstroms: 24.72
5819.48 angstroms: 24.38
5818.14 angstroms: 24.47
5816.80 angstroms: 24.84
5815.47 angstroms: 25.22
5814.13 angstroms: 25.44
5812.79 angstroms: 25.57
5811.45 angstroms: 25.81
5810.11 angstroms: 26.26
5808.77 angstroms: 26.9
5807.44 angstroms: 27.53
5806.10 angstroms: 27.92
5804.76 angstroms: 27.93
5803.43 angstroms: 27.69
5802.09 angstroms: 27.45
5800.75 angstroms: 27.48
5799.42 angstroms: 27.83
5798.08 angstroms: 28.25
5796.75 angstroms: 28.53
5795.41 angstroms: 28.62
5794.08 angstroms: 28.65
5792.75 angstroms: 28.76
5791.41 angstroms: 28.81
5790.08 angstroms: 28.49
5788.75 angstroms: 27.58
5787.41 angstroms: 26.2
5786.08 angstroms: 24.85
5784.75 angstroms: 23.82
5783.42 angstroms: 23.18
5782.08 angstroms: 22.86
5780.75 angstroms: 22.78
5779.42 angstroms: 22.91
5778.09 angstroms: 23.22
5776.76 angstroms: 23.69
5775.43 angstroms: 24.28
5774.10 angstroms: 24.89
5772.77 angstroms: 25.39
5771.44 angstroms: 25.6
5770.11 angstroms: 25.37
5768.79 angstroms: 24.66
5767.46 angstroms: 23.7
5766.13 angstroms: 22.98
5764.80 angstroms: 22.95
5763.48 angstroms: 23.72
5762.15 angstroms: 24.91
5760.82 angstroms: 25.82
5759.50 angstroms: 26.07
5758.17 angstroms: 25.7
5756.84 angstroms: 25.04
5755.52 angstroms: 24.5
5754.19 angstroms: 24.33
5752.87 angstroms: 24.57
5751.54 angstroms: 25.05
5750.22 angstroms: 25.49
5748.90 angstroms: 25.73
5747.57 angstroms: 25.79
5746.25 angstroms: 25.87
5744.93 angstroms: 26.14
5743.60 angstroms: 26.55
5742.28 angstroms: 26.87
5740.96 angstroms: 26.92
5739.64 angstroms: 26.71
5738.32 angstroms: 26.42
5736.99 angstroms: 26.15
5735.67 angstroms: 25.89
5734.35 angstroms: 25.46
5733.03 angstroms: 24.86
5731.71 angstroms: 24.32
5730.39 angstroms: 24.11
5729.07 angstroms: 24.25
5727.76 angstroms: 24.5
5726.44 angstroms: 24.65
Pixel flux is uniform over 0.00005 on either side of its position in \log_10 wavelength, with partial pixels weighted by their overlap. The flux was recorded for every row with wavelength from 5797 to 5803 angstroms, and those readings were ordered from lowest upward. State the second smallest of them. 27.48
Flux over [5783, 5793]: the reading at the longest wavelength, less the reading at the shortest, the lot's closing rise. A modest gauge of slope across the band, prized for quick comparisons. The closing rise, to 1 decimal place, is 5.6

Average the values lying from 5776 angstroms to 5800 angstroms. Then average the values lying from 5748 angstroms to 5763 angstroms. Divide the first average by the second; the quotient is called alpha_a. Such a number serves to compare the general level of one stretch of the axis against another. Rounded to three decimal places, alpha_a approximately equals 1.034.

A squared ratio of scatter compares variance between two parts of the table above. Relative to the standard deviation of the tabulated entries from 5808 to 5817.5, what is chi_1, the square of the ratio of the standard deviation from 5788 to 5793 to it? 1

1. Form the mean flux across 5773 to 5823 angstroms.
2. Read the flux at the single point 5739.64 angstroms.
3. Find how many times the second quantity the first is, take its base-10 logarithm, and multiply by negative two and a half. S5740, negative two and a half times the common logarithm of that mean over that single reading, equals 0.03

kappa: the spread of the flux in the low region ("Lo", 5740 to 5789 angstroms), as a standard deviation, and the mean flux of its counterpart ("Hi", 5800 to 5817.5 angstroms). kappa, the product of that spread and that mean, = 34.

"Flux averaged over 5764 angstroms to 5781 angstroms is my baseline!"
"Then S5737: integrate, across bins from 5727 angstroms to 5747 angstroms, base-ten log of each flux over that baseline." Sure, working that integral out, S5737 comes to 0.6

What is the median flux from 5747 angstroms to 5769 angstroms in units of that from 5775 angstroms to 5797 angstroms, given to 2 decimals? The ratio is 1.00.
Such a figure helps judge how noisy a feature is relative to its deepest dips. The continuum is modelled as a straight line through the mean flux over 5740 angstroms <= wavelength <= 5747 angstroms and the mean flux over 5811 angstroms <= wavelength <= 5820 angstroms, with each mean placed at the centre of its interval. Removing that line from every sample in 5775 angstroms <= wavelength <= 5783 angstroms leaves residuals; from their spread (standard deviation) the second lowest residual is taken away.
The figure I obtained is 3.4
